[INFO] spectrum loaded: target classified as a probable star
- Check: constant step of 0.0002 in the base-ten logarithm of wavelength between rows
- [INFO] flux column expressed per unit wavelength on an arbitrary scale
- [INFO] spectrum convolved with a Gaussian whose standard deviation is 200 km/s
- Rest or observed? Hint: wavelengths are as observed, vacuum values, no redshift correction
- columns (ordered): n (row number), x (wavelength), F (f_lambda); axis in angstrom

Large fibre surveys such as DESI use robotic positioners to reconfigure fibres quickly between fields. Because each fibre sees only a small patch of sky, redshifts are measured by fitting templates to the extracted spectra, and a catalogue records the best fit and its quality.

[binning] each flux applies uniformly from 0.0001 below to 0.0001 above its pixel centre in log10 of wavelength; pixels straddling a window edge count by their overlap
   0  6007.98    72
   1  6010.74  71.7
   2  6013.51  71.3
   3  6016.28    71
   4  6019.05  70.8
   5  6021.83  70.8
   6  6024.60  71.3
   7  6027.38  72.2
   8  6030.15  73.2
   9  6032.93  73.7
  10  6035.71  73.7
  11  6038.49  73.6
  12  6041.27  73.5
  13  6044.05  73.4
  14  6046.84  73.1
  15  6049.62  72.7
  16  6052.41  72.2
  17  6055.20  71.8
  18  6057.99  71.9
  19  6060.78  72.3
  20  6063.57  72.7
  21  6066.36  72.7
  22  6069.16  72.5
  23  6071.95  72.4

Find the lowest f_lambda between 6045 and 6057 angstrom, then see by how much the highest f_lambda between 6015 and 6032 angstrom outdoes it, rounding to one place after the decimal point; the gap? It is 1.4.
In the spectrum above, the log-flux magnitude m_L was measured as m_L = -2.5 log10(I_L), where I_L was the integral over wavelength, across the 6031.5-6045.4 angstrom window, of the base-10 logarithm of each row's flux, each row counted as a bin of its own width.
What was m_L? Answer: -3.54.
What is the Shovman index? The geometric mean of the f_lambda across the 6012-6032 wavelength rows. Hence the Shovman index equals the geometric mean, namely 71.5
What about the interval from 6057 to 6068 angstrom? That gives 72.4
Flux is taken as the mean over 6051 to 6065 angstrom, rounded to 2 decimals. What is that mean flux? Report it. 72.18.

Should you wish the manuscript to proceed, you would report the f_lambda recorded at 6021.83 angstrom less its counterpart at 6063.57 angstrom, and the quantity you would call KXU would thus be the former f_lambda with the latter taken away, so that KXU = -1.9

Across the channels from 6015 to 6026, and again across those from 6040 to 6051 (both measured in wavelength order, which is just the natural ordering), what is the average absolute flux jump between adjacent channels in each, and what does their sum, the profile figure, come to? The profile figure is 0.50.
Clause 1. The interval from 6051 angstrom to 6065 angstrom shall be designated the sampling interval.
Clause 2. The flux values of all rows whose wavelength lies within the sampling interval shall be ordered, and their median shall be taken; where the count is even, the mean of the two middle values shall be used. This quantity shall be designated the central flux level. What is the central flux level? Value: 72.2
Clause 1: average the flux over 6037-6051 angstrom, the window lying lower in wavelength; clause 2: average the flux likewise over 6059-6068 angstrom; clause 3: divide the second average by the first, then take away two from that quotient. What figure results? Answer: -1.01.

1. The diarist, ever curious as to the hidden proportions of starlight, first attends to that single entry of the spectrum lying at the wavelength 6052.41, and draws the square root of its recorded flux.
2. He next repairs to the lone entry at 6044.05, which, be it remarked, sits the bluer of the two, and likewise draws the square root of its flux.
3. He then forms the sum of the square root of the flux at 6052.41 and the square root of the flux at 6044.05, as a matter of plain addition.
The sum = 17.1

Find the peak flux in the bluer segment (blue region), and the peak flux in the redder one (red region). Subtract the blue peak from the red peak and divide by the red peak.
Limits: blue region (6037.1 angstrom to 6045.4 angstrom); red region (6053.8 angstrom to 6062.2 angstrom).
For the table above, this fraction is -0.018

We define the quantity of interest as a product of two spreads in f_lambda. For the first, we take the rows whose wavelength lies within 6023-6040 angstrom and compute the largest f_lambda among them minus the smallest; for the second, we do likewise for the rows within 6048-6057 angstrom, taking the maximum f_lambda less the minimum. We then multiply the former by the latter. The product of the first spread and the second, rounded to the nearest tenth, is 2.2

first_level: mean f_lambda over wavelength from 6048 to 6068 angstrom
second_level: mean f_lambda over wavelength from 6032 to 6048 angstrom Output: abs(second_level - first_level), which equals 1.2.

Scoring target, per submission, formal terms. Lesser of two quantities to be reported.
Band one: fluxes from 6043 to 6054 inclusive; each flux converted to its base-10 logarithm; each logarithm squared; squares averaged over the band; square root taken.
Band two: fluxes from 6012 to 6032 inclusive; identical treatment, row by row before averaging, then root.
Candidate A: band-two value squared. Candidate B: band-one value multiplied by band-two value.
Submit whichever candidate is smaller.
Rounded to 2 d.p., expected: 3.44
